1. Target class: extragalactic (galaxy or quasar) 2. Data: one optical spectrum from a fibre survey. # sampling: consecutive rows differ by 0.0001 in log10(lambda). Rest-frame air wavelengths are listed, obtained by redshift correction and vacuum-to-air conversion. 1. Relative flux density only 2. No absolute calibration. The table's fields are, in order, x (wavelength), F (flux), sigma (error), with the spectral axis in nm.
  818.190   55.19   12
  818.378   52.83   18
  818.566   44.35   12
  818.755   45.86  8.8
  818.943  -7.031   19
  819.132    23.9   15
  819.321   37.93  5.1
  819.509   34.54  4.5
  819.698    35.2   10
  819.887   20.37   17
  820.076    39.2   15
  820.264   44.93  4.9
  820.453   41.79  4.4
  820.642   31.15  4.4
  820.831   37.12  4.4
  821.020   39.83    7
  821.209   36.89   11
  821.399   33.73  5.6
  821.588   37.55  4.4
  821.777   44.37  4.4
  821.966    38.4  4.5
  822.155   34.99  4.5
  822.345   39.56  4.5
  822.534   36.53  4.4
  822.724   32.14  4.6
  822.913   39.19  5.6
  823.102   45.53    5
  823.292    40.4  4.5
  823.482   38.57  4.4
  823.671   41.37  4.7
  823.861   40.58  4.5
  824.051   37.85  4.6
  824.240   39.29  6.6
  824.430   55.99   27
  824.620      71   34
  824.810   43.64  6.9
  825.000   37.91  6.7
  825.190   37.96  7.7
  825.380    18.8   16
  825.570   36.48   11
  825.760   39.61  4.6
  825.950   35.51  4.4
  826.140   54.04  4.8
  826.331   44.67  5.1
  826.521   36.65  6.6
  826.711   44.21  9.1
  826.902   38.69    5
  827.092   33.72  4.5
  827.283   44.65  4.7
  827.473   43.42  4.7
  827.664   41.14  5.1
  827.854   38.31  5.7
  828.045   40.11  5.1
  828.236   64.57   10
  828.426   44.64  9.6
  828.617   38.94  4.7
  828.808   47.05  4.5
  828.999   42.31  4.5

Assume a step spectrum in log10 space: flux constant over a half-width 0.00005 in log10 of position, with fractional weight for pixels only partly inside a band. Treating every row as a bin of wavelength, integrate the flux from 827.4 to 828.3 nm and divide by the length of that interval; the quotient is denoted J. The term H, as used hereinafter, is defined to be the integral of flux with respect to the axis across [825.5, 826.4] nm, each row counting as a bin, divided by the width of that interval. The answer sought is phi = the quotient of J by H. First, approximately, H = 42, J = 44.9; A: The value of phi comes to 1.07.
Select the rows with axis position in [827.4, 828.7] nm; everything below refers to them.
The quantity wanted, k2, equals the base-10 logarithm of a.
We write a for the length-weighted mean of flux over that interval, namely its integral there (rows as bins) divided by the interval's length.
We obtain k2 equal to 1.65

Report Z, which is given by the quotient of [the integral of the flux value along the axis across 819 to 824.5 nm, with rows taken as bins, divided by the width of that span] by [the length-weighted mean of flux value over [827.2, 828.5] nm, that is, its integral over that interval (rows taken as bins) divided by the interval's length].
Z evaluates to 0.83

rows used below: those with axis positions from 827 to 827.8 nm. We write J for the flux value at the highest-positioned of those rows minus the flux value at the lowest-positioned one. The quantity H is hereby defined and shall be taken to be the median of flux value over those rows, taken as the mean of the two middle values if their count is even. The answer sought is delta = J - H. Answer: -35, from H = 42.3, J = 7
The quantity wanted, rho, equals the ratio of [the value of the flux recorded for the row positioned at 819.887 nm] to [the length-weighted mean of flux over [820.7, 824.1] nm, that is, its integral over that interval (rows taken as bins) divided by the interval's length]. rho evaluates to 0.53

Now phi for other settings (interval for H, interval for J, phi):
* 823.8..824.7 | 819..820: 0.60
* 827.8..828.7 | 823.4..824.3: 0.87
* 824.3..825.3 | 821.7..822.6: 0.80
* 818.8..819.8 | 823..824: 1.59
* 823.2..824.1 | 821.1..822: 0.96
